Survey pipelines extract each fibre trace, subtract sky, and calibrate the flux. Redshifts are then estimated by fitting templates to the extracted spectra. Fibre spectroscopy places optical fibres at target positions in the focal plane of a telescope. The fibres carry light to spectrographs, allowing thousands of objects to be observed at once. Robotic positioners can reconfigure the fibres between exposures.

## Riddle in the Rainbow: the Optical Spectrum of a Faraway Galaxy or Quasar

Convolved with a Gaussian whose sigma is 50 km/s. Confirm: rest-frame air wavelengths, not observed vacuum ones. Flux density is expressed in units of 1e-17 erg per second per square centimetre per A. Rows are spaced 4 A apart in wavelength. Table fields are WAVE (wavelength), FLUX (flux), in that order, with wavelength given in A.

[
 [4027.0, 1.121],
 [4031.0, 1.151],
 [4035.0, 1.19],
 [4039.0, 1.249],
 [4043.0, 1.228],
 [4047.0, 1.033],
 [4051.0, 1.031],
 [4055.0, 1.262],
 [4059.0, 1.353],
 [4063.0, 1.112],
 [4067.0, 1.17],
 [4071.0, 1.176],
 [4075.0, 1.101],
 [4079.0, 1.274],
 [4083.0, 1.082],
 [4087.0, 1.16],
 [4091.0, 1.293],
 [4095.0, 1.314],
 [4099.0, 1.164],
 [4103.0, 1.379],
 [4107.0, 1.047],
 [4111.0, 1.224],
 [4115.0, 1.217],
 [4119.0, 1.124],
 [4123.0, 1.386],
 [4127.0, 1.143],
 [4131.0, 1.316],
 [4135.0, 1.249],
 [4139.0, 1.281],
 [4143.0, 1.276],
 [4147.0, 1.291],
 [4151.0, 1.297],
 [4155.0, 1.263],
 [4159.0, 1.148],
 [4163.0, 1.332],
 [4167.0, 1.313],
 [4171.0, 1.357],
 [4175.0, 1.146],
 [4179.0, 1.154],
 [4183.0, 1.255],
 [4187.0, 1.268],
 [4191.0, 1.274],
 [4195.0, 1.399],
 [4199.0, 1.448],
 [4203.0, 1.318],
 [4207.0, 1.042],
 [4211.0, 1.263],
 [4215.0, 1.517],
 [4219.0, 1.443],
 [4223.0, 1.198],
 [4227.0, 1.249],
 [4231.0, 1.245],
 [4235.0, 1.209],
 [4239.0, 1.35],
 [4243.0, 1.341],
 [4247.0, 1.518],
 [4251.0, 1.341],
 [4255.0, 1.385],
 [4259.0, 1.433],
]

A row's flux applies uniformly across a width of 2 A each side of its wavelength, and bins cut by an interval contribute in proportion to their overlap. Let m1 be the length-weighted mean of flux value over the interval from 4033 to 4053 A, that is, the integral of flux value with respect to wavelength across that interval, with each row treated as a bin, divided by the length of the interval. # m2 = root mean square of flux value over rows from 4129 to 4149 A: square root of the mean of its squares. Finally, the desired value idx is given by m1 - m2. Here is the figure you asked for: -0.14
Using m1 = 1.15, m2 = 1.28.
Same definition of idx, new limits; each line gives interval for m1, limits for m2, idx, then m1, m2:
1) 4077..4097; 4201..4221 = -0.10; 1.22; 1.33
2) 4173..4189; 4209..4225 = -0.16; 1.21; 1.36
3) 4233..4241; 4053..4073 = 0.06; 1.28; 1.22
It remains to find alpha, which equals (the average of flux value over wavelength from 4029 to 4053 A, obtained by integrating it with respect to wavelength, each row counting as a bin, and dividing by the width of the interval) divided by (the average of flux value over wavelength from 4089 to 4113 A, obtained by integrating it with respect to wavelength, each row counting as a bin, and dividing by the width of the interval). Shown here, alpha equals 0.93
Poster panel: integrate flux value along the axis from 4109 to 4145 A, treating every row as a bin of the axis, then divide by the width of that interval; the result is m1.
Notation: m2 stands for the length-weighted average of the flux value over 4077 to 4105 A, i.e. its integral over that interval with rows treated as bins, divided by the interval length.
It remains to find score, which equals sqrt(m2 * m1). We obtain 1.24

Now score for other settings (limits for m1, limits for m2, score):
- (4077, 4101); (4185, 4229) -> 1.26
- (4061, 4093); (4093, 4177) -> 1.21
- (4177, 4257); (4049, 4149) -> 1.26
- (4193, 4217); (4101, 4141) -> 1.28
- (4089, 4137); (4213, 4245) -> 1.28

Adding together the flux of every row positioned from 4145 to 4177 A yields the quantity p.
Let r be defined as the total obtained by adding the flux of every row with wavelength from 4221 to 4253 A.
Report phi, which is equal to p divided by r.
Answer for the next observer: 0.97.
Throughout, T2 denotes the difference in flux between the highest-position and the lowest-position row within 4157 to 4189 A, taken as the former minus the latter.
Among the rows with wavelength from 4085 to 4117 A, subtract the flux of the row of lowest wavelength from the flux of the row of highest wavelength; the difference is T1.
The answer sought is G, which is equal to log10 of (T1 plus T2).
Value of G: -0.75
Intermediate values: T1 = 0.057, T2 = 0.12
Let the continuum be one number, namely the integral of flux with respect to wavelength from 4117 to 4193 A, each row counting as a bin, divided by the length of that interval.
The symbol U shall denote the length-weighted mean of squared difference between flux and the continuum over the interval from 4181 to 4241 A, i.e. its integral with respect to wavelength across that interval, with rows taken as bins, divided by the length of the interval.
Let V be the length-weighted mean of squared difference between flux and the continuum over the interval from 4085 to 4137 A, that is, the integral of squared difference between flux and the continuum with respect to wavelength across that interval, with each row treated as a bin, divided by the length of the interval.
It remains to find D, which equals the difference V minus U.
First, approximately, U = 0.015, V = 0.010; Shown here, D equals -0.005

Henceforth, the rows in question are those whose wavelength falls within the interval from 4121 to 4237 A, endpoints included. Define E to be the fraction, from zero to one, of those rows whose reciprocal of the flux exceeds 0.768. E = 0.66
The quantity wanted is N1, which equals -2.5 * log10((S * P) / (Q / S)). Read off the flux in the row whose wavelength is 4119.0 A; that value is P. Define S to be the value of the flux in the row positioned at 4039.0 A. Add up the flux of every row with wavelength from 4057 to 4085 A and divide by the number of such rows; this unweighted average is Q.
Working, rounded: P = 1.124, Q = 1.18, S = 1.249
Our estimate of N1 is -0.43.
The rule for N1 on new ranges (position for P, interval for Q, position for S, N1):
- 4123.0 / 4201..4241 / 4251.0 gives -0.72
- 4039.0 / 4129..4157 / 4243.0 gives -0.61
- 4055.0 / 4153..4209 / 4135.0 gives -0.48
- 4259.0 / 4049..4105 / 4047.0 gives -0.26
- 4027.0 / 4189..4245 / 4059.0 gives -0.49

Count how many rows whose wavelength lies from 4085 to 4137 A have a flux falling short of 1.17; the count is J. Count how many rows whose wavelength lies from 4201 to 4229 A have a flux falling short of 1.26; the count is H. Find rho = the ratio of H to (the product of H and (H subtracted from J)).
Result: 0.50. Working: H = 3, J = 5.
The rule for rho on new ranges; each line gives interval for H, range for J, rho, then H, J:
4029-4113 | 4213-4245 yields -0.07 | 15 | 0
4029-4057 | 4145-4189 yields -0.33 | 6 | 3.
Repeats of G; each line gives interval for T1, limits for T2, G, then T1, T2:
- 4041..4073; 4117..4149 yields -0.94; -0.052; 0.17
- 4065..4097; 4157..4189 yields -0.58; 0.144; 0.12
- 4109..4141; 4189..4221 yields -0.65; 0.057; 0.17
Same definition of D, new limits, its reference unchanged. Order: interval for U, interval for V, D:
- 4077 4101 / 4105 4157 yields -0.001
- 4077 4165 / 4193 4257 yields 0.012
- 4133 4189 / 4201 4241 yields 0.013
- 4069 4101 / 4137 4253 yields 0.002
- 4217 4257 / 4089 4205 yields -0.006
